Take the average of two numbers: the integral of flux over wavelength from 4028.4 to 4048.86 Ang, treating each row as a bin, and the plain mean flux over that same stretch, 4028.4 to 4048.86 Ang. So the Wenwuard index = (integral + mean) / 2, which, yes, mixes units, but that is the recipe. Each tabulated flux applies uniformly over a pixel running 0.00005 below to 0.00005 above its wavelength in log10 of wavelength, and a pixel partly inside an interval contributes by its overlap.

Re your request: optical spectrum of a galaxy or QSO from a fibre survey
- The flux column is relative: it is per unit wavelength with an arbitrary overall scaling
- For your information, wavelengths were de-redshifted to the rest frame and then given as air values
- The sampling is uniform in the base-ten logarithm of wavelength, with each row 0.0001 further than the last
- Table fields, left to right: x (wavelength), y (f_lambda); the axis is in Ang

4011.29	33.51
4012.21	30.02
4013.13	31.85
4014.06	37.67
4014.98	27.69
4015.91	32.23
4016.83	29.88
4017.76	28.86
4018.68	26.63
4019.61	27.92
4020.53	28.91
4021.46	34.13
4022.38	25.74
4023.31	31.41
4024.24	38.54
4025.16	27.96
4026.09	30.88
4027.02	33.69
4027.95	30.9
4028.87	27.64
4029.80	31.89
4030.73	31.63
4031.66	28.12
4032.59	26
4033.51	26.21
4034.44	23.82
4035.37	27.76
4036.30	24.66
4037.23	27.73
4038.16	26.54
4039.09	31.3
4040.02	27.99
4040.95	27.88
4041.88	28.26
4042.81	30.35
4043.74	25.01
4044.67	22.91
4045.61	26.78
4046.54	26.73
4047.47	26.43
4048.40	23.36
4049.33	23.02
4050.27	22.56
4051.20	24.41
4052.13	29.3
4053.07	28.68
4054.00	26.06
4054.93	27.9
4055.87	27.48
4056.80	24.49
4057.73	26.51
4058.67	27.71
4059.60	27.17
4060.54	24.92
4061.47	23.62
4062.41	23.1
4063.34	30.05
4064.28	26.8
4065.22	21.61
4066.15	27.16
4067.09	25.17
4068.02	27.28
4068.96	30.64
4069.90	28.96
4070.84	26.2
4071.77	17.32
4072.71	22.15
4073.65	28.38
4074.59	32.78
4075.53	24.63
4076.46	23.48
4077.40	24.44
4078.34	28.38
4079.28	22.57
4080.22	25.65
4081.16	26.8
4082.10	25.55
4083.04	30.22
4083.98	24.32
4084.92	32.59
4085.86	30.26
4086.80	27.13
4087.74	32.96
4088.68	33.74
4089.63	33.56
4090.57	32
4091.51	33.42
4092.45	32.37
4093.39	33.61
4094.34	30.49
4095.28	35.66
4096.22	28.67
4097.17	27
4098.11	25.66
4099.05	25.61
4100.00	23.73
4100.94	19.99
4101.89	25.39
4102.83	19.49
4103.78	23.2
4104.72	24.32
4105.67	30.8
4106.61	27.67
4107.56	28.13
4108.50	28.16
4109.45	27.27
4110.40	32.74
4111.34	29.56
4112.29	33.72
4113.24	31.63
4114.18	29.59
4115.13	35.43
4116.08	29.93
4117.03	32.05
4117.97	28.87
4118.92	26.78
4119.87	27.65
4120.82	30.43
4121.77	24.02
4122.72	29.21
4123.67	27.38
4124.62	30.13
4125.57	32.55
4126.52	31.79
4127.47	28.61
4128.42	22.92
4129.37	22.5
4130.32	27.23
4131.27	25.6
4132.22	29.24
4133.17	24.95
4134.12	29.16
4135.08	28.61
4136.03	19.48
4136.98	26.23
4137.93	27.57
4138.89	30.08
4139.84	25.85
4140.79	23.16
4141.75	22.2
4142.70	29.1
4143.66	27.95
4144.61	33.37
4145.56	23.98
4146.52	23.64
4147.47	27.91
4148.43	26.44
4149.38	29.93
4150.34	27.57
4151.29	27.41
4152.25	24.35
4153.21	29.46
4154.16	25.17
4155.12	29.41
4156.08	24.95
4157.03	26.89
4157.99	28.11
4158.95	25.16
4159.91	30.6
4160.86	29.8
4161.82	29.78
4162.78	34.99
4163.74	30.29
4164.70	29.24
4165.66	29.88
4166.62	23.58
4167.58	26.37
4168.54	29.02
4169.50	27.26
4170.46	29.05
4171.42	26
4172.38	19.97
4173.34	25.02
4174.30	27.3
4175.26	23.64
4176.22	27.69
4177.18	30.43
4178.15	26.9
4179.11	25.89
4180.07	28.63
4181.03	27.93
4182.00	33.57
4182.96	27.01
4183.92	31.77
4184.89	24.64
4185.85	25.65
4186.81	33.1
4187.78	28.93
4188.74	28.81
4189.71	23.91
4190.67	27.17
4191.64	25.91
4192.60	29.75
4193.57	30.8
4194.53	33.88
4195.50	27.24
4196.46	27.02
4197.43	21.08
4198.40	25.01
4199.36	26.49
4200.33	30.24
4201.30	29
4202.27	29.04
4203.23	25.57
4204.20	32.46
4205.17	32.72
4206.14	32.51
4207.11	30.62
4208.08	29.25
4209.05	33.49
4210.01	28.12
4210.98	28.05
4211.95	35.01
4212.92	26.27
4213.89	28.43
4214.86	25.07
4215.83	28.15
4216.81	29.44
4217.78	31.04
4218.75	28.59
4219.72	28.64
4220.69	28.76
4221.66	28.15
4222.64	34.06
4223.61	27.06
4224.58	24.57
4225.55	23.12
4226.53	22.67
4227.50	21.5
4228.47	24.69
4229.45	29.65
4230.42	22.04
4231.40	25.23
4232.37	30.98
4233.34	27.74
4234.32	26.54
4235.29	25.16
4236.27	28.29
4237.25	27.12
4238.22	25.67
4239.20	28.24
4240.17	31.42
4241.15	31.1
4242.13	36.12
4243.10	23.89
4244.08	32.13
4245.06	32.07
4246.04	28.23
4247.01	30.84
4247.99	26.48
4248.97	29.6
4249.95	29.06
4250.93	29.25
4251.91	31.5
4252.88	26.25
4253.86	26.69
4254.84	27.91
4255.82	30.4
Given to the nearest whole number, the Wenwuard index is 292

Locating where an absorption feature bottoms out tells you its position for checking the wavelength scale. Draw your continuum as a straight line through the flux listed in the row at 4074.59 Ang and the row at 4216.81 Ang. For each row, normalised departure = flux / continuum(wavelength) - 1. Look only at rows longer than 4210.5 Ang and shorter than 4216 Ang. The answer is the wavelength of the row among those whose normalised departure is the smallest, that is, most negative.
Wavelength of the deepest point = 4214.86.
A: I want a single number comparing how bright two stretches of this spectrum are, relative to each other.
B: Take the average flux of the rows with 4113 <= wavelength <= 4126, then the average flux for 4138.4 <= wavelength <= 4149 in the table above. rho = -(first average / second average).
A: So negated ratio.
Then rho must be -1.11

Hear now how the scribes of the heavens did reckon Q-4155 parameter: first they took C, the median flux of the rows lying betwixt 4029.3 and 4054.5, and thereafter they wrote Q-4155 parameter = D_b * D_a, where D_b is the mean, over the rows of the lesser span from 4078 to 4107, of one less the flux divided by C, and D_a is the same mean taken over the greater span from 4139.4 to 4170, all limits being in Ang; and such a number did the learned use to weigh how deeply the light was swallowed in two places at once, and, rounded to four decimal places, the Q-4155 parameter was 0.0017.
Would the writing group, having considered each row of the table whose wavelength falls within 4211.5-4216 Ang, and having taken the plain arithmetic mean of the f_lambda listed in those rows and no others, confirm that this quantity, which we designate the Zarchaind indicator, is 28.6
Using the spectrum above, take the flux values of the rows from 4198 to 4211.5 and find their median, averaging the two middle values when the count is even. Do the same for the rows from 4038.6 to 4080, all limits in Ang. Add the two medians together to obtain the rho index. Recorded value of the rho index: 55.8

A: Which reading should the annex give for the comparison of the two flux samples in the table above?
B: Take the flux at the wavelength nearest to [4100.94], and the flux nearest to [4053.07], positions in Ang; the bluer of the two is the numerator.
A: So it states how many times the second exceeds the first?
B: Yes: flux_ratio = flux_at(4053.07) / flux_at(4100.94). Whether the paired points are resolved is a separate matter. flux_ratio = 1.43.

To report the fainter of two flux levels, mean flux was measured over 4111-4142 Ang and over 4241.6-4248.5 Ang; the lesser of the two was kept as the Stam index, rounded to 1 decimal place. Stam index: 28.0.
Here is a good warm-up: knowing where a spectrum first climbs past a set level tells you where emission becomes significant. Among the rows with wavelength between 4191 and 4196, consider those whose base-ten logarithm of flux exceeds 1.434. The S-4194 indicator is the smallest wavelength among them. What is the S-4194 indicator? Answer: 4192.60 Ang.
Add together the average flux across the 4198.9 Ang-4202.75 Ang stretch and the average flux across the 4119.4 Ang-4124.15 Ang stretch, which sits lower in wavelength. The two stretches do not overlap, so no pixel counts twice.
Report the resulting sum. 56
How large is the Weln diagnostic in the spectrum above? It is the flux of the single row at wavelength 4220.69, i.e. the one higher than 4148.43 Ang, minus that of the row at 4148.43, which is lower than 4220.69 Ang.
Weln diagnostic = 2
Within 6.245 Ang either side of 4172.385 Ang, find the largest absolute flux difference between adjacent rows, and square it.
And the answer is 36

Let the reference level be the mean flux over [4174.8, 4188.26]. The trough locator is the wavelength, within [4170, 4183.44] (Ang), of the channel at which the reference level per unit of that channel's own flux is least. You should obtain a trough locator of 4182.00 Ang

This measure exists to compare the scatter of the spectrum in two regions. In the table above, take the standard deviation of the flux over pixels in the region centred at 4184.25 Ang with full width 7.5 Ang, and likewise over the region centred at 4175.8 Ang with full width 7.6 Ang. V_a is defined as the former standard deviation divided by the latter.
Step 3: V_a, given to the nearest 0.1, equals 1.1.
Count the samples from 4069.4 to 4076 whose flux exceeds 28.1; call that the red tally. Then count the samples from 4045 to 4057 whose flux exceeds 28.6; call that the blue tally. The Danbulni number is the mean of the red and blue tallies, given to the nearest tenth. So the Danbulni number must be 2.5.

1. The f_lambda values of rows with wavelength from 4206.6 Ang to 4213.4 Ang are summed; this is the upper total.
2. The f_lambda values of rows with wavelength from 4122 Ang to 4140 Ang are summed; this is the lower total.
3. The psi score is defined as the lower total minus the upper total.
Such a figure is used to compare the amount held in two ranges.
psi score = 308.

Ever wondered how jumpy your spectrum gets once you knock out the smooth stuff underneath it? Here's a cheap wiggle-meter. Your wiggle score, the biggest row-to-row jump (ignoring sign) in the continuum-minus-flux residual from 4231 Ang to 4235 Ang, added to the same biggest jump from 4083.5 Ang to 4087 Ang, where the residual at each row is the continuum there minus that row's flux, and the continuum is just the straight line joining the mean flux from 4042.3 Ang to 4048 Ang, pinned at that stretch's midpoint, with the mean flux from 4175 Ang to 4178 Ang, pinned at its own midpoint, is 14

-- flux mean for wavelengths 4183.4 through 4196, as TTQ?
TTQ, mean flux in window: 28.6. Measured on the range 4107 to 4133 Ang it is 29.0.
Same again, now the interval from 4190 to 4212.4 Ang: 29.1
